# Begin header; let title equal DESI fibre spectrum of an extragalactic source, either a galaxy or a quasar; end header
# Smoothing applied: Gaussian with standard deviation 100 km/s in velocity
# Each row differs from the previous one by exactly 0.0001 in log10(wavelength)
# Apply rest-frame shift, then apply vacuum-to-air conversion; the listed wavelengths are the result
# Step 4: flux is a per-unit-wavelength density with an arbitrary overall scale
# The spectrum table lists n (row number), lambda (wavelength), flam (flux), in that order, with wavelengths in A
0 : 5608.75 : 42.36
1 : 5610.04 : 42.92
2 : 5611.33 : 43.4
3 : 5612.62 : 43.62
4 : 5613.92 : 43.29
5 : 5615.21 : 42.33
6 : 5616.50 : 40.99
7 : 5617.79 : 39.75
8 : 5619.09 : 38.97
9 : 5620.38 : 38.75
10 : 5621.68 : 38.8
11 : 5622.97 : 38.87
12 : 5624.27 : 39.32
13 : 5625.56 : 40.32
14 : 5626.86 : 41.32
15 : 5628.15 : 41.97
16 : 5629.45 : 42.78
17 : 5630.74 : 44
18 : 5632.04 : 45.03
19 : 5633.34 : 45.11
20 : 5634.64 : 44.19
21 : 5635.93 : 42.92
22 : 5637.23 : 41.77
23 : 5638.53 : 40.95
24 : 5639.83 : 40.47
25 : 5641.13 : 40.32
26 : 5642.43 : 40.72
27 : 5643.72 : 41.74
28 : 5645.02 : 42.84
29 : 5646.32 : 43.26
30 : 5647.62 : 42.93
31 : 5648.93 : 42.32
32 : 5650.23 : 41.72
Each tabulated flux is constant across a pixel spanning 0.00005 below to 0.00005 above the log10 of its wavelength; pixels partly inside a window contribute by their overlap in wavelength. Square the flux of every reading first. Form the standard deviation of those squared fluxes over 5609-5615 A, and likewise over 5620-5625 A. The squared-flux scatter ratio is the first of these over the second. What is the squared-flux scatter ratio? 1.24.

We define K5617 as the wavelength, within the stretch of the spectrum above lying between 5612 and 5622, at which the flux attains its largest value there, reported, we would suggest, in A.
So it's 5612.62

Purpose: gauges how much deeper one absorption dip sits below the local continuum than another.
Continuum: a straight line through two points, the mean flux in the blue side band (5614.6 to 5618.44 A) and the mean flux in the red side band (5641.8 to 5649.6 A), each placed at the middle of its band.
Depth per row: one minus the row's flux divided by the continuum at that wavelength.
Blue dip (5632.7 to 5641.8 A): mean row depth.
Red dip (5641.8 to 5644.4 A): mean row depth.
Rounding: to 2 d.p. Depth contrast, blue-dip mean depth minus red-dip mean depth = -0.03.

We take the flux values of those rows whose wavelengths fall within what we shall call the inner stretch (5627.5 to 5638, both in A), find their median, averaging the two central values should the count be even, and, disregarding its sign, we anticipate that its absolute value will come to 43.5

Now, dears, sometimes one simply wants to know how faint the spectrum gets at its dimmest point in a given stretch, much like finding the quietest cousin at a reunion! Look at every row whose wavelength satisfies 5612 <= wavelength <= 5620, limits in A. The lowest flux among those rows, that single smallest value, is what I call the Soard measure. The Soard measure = 38.97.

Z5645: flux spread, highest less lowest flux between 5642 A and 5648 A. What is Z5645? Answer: 2.5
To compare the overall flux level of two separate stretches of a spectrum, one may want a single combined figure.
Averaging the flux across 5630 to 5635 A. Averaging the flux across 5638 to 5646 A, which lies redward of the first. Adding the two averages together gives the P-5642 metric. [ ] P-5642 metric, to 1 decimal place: 85.8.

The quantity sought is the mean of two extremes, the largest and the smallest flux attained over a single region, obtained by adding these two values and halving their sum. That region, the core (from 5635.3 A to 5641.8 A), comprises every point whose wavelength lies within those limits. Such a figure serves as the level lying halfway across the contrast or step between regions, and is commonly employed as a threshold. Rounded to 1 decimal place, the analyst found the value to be 41.6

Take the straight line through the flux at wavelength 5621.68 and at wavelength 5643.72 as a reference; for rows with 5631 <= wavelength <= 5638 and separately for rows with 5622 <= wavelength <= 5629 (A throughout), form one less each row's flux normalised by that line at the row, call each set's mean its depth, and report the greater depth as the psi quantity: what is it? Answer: -0.026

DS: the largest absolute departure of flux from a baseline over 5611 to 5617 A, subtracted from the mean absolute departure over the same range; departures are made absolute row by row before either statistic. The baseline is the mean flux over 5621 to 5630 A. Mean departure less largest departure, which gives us -0.9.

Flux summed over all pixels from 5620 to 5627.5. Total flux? 237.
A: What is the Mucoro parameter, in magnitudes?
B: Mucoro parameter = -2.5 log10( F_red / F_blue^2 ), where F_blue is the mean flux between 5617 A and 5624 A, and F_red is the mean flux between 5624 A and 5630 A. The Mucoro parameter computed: 3.92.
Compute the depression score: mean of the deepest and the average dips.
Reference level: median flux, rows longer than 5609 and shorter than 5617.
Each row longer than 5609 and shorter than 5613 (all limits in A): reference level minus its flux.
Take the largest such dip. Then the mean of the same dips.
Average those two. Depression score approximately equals 0.0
